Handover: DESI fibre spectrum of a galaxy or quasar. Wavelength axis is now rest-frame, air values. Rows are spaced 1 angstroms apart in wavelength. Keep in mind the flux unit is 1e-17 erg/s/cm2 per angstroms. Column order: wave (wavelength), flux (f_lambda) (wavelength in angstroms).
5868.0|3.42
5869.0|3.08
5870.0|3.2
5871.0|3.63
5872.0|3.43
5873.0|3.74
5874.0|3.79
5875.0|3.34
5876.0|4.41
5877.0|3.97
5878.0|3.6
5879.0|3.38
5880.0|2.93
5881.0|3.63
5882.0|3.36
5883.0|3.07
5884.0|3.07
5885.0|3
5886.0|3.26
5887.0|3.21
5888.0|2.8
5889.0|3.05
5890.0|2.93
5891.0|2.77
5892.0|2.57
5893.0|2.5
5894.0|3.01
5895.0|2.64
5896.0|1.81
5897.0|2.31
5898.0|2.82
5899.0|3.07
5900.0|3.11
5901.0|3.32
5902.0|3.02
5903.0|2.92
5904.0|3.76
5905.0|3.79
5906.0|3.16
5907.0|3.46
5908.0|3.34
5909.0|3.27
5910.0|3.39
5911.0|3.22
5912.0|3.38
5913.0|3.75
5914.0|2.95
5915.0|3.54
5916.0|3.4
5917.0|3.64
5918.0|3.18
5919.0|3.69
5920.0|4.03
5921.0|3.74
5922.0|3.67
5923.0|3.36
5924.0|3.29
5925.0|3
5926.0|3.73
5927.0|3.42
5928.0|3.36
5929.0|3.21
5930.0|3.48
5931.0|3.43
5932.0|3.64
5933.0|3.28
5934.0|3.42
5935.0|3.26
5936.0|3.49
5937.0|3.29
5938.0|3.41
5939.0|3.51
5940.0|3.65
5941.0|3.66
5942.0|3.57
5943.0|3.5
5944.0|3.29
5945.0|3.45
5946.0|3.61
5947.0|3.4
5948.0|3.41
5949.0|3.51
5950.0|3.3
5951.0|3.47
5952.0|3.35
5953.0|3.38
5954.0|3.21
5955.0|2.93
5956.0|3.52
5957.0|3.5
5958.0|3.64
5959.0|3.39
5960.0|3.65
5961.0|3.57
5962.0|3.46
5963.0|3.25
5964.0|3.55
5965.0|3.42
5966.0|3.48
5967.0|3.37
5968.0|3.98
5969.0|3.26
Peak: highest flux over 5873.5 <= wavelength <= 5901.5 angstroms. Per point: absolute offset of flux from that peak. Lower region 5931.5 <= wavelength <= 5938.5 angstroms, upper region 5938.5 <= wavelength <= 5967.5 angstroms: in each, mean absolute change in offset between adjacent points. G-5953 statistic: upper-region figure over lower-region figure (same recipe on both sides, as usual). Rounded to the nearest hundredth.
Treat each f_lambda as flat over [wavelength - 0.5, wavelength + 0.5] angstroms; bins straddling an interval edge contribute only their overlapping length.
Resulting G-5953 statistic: 0.78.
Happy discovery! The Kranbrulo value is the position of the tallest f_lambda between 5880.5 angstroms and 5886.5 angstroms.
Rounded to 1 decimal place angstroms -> 5881.0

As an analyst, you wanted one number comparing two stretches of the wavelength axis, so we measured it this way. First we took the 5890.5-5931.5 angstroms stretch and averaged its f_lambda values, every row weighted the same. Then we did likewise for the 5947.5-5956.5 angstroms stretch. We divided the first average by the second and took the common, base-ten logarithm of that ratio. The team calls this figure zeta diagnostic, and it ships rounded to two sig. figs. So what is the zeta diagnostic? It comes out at -0.015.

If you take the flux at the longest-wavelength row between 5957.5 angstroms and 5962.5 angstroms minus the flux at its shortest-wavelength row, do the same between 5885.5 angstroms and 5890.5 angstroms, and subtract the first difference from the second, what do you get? -0.15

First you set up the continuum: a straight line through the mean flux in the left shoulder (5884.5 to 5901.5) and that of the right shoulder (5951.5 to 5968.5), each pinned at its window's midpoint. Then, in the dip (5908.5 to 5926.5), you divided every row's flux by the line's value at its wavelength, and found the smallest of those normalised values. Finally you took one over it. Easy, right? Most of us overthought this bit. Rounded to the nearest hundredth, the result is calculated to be 1.04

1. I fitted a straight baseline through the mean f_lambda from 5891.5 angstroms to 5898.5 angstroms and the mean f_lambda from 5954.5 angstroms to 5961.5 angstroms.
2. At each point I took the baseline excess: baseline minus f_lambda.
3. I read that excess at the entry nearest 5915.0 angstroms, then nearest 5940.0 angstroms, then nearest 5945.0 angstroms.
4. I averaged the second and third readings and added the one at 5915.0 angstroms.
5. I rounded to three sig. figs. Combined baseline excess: -1.04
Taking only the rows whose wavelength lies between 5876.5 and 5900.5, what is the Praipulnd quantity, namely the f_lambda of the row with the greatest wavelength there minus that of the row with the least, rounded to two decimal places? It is -0.86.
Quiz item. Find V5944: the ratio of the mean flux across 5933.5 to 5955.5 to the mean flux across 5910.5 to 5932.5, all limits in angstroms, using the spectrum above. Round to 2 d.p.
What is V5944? 0.99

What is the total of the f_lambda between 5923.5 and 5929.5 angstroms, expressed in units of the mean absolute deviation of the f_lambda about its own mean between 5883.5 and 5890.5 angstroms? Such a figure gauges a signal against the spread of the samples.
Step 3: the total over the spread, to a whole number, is 172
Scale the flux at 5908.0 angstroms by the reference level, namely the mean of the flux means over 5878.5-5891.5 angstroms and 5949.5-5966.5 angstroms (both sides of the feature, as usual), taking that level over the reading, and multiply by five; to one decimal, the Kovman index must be 4.9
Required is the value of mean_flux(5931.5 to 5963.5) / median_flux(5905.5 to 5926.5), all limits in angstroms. 1.01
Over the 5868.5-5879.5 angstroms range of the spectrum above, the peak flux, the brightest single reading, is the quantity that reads 4.41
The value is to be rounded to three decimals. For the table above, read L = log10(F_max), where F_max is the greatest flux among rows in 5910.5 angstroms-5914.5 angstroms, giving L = 0.574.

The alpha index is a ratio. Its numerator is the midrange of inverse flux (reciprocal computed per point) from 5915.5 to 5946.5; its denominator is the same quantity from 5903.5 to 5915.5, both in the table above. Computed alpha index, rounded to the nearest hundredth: 0.96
